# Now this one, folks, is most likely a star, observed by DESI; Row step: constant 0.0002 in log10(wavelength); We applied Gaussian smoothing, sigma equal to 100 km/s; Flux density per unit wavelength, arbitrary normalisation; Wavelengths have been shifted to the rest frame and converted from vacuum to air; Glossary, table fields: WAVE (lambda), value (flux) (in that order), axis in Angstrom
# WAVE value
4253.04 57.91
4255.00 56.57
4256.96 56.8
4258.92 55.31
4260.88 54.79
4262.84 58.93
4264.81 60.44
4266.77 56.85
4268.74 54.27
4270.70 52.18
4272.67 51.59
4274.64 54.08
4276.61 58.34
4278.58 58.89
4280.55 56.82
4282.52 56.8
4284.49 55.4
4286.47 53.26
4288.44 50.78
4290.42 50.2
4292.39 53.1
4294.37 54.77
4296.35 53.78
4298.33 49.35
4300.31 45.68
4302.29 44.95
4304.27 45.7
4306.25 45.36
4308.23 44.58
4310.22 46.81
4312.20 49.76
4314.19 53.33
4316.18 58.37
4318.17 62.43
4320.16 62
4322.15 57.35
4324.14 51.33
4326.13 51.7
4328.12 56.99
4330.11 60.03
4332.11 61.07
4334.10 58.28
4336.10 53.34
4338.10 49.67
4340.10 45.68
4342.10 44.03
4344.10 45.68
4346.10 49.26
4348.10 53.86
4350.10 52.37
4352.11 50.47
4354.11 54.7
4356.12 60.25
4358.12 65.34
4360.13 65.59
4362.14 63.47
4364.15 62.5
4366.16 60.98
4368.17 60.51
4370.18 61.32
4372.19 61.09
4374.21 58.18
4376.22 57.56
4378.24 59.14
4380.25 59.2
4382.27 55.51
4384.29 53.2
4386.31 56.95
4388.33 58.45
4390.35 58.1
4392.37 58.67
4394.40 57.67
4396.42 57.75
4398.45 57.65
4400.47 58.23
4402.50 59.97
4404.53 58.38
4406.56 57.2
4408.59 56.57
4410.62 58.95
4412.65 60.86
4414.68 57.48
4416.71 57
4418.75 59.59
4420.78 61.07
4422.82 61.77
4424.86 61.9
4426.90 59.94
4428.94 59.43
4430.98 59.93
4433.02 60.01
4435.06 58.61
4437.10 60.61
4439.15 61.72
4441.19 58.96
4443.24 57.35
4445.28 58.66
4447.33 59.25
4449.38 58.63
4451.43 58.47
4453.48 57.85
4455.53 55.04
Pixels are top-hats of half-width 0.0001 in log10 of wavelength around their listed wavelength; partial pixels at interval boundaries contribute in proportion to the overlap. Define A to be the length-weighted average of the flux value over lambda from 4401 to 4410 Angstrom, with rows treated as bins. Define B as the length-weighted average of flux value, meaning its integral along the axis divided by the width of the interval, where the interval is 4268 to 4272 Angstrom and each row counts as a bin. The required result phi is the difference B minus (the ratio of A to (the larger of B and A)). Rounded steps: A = 58.0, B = 53.1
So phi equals 52.1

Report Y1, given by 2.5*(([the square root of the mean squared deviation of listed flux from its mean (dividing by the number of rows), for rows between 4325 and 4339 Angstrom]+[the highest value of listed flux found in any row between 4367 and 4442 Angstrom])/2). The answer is 82.4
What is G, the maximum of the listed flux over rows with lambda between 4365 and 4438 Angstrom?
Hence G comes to 61.9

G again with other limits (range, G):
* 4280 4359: 65.34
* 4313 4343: 62.43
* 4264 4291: 60.44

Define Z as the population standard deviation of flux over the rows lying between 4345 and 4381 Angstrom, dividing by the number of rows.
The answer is 4.7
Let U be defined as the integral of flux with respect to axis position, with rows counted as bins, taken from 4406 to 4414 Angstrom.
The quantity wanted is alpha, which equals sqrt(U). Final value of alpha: 21.6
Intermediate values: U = 468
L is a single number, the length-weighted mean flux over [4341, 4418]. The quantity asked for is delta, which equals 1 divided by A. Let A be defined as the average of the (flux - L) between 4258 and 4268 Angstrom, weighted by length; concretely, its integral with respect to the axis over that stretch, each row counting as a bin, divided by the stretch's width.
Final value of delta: -3.7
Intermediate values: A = 0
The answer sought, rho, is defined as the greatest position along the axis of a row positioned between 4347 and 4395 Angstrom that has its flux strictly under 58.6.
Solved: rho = 4394.40 Angstrom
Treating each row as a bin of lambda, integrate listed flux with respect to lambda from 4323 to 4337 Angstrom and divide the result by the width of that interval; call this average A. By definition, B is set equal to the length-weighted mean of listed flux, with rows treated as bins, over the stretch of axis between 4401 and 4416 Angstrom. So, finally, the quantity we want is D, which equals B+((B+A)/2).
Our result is 115.8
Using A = 56.2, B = 58.5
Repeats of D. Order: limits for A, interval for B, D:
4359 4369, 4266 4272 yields 112.6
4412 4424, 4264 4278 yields 113.0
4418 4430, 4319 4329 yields 114.3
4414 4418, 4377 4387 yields 113.9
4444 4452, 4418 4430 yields 120.3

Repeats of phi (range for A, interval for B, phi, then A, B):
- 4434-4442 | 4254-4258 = 55.7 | 60.0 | 56.7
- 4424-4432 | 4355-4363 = 62.6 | 60.3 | 63.5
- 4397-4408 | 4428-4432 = 58.7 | 58.2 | 59.7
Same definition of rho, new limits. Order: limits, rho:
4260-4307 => 4306.25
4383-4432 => 4416.71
